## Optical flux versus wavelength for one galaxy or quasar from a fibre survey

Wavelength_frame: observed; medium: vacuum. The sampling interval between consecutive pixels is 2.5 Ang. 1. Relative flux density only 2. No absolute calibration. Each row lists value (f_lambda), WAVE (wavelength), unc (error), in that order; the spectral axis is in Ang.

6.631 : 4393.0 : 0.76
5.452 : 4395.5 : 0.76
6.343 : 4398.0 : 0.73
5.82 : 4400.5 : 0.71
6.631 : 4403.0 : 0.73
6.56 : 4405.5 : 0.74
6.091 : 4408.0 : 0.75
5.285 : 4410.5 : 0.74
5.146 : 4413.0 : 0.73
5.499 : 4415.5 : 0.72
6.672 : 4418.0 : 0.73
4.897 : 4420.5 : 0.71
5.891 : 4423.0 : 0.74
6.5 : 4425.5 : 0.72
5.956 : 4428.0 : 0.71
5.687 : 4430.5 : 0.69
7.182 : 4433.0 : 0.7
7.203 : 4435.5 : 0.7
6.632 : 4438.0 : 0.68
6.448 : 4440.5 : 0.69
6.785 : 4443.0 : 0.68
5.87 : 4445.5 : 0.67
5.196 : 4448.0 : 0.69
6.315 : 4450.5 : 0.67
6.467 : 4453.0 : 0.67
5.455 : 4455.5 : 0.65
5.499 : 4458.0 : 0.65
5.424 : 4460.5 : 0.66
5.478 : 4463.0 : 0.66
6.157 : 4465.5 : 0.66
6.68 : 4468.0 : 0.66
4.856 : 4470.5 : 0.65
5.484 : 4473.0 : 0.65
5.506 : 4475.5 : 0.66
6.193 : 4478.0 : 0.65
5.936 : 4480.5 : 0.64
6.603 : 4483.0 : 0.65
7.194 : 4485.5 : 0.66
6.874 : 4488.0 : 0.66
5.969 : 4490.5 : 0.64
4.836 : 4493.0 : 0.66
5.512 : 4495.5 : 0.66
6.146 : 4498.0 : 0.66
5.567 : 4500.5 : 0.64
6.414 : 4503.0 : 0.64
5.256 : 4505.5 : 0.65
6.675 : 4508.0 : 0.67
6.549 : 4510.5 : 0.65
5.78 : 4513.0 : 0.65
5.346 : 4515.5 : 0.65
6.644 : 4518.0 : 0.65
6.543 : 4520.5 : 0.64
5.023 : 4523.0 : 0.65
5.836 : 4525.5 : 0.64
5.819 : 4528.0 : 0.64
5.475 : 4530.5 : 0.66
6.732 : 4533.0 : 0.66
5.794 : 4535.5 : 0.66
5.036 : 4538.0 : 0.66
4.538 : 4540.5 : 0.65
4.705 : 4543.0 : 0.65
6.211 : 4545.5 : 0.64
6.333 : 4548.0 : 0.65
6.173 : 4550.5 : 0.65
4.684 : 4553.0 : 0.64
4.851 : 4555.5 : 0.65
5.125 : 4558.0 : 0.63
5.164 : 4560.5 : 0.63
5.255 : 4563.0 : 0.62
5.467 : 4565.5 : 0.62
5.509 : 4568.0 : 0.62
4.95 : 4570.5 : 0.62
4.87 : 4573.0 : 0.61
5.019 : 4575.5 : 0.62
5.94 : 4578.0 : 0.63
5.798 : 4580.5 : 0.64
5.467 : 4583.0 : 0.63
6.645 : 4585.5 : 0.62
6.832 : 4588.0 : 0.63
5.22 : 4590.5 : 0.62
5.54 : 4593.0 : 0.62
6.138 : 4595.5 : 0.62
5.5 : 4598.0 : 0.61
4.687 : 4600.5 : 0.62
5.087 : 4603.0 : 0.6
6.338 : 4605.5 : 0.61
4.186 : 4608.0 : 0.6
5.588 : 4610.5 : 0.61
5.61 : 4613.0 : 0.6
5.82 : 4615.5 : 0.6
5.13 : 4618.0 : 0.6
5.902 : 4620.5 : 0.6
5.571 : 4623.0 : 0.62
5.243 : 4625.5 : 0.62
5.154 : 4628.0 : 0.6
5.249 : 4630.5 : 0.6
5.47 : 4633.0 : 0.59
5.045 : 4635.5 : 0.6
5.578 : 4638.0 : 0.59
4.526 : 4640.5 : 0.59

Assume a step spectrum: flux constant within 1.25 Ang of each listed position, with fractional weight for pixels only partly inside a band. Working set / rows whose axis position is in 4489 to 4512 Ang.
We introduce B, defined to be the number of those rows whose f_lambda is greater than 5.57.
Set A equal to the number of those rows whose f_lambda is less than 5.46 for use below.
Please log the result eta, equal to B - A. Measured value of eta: 3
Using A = 2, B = 5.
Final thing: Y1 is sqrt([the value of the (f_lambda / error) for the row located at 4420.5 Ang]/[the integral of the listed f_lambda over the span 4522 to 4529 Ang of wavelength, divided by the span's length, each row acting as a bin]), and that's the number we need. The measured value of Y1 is 1.11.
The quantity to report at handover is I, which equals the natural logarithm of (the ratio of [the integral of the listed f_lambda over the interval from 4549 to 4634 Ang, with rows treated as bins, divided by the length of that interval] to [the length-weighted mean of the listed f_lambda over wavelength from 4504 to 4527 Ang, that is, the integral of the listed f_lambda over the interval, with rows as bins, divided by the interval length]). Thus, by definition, -0.09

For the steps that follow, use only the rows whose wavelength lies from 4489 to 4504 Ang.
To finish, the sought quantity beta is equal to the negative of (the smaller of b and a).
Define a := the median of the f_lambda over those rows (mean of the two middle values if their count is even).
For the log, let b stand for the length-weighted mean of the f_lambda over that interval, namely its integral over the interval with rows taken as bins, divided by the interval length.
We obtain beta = -5.7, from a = 5.8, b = 5.7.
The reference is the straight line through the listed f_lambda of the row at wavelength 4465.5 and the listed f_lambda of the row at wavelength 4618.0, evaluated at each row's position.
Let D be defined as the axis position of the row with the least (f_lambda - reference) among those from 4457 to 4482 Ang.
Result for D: 4470.5 Ang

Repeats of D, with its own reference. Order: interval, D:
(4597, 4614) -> 4608.0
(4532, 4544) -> 4540.5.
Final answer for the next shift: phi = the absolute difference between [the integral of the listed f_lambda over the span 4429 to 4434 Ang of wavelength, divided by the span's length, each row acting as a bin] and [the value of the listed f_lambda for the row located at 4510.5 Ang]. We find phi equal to 0.2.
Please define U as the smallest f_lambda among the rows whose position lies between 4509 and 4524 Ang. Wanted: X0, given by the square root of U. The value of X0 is 2.24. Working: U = 5.023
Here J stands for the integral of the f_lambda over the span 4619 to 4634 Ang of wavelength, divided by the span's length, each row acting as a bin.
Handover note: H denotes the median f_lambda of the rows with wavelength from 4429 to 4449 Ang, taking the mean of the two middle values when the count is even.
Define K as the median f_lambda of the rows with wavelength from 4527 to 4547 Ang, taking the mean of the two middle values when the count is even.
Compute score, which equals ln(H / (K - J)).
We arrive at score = 3.4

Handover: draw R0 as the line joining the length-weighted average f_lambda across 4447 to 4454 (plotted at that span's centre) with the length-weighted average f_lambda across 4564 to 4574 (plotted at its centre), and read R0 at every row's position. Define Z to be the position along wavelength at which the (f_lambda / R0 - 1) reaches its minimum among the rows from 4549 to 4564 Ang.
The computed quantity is 4553.0 Ang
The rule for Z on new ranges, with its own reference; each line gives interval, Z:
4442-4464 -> 4448.0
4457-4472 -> 4470.5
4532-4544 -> 4540.5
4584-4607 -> 4600.5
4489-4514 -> 4493.0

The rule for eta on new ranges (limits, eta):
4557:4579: -5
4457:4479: 1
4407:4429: 2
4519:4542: 2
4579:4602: 2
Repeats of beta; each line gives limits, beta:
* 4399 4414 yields -5.9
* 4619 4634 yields -5.4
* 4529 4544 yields -5.3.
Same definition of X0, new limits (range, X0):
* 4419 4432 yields 2.21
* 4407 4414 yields 2.27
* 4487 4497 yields 2.20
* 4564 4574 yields 2.21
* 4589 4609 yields 2.05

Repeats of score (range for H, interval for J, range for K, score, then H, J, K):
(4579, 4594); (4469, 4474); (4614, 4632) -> 5.7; 5.67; 5.23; 5.2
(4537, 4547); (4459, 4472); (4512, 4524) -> 4.2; 4.87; 5.71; 5.8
